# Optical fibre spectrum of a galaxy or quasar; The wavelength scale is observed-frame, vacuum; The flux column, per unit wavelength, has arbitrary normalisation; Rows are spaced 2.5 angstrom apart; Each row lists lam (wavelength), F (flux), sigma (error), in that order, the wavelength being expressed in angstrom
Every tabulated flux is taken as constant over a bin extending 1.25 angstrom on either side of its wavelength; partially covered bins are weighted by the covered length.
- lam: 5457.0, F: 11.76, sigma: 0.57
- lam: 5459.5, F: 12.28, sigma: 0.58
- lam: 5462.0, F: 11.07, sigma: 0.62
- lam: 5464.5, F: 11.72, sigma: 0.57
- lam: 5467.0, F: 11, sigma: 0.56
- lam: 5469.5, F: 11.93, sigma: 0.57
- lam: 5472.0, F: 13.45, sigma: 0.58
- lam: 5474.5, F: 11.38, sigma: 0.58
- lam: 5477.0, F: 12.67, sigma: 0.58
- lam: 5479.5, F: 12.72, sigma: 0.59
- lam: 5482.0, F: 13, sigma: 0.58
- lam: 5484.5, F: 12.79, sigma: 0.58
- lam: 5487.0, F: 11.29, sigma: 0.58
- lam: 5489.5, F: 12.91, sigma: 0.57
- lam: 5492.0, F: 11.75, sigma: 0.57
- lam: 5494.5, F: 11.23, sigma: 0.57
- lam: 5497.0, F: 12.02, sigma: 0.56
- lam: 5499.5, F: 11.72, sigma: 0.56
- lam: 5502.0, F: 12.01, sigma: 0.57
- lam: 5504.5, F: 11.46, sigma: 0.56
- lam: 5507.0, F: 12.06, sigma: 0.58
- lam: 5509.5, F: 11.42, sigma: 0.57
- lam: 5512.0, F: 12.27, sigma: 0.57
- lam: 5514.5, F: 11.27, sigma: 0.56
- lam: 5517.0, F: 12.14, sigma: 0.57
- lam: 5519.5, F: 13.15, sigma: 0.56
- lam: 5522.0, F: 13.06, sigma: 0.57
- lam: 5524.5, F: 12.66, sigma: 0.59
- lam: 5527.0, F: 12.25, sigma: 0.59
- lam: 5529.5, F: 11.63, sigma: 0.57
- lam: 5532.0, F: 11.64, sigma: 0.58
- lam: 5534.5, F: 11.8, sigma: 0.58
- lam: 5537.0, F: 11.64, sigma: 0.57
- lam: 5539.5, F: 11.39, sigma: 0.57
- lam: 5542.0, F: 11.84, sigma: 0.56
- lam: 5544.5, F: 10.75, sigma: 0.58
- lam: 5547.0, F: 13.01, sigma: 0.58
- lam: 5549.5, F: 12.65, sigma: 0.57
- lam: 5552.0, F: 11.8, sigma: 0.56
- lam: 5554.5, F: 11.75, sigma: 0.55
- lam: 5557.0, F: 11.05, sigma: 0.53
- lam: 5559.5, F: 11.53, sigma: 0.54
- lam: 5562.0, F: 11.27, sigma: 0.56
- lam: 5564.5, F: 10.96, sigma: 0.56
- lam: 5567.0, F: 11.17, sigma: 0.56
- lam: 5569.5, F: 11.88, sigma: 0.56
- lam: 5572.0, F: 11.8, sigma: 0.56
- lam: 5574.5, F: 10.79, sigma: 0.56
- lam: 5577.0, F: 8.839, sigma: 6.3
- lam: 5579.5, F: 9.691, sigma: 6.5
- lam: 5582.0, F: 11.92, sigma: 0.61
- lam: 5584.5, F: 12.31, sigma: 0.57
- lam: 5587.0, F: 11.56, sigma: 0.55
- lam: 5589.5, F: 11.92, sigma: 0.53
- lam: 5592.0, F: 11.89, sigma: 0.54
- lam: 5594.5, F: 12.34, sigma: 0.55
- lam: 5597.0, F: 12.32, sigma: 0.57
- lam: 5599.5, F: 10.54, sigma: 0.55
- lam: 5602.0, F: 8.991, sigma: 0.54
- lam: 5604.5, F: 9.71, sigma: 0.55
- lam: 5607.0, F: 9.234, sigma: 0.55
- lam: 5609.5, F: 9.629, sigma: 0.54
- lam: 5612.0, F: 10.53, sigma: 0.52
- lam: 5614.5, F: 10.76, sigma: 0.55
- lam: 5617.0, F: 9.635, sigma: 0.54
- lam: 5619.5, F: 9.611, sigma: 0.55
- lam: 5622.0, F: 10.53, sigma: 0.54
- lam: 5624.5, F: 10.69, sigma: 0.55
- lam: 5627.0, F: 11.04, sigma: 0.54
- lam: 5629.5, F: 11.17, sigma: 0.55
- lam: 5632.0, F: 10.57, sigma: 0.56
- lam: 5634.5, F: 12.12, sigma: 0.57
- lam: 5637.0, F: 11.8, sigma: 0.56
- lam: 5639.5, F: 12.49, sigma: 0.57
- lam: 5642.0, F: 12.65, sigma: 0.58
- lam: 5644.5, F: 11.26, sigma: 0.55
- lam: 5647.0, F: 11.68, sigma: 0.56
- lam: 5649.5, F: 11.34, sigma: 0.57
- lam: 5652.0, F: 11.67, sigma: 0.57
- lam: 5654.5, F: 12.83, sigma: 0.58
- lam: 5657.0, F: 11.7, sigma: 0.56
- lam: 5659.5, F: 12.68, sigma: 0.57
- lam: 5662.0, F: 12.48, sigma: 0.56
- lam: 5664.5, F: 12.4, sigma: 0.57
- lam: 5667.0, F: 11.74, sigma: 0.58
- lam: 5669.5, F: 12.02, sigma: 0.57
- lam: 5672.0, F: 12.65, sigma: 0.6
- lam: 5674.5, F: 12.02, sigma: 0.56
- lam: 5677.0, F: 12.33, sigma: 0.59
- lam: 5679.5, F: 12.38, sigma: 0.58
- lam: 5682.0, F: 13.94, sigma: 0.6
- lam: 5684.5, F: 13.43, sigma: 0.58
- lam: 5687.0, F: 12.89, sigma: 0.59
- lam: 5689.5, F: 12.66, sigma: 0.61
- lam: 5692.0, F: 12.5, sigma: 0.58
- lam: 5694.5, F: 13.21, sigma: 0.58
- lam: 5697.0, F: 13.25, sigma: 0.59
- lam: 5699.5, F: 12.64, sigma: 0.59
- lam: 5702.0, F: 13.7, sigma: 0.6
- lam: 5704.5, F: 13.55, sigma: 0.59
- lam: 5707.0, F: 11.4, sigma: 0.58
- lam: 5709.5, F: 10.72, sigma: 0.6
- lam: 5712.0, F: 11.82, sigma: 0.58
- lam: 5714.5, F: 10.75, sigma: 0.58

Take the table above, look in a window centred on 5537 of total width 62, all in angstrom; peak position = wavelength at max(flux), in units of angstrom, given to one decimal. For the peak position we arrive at 5519.5 angstrom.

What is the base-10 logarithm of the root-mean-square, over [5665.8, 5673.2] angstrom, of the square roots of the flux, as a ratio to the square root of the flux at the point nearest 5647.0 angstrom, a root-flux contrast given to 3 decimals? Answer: 0.008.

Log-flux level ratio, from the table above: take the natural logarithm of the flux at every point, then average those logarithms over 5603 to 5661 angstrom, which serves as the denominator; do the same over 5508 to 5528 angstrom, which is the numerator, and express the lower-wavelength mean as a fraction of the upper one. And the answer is 1.04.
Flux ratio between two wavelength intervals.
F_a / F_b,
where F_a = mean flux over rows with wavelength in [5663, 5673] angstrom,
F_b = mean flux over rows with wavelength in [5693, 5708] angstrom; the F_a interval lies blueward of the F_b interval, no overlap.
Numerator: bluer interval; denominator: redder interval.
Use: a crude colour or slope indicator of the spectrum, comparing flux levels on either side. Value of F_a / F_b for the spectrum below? 0.94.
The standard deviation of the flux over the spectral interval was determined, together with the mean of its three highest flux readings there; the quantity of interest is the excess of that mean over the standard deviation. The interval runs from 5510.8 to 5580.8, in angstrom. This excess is 12.1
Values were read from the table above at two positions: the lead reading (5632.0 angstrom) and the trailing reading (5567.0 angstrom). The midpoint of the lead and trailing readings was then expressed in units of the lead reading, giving 1.03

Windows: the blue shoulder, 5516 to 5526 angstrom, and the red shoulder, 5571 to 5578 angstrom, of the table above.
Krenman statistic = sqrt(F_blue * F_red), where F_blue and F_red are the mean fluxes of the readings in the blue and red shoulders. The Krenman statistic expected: 11.6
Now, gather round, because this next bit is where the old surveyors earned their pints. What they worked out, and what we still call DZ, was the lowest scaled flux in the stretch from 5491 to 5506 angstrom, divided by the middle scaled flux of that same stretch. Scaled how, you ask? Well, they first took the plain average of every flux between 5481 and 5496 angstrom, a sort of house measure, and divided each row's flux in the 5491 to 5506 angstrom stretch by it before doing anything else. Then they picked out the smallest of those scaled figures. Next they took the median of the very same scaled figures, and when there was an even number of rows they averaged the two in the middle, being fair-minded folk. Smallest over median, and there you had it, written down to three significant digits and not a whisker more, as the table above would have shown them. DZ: 0.957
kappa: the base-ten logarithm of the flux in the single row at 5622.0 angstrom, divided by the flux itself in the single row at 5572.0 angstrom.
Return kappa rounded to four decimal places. 0.0866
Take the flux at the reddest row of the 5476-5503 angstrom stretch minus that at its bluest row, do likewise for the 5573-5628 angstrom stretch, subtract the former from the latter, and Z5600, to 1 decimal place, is 0.9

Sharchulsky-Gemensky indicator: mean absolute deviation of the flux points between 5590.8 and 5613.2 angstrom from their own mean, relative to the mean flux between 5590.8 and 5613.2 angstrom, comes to 0.101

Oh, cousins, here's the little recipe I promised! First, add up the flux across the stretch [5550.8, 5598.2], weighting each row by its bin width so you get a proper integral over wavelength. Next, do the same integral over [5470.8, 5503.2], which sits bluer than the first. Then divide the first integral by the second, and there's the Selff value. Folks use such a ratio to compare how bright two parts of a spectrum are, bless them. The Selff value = 1.4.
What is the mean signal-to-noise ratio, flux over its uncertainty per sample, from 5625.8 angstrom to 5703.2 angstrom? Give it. 21.4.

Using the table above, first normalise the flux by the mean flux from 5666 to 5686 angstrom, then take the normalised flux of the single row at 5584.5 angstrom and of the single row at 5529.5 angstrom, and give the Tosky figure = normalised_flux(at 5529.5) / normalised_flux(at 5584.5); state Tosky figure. 0.945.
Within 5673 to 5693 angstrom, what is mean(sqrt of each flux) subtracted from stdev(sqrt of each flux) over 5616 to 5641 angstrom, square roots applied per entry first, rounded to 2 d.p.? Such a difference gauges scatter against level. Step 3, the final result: -3.43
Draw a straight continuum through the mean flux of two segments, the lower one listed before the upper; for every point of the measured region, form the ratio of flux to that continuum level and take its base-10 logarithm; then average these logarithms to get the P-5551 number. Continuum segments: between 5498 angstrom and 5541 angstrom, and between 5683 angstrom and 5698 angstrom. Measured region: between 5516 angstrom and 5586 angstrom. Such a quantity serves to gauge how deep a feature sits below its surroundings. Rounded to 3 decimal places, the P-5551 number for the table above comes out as -0.020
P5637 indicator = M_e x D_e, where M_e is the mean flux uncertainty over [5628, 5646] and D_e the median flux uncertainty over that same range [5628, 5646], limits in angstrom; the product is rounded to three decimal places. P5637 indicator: 0.315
